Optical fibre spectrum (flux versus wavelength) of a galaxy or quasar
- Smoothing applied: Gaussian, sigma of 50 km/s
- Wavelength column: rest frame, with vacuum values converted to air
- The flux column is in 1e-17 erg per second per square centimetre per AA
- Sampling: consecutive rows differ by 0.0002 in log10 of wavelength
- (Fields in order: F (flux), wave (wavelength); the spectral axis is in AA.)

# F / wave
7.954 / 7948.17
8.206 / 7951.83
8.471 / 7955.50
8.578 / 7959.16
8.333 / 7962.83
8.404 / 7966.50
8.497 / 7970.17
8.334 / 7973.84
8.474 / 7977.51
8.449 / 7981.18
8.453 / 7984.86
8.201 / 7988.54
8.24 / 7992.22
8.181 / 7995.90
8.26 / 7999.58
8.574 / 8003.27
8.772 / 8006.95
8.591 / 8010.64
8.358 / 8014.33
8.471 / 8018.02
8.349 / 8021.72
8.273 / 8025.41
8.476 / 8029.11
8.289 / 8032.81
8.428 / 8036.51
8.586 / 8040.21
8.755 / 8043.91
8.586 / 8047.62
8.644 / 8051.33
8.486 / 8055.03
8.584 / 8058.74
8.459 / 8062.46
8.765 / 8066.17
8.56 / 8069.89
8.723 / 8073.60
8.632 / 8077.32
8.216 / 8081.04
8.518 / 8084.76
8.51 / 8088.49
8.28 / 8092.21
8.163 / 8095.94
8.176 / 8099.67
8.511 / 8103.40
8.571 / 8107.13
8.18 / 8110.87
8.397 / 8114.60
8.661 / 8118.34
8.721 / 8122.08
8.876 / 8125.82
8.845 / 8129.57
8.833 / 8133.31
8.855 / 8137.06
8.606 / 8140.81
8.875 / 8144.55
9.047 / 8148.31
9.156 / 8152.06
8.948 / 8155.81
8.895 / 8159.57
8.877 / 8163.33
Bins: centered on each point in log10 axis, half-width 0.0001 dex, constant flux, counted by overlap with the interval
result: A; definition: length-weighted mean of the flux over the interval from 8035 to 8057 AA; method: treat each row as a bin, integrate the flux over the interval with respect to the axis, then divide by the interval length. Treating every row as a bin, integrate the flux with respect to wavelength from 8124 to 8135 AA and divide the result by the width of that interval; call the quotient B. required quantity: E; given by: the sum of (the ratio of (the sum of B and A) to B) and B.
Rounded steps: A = 8.59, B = 8.85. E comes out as 10.8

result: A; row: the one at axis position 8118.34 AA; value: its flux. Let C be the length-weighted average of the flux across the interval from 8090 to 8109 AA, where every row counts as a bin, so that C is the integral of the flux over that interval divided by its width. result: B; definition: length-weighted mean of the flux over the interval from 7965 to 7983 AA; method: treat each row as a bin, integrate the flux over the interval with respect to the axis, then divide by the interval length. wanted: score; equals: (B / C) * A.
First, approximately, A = 8.661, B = 8.44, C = 8.34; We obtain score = 8.8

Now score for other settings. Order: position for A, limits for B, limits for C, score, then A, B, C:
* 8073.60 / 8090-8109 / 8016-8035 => 8.7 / 8.723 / 8.34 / 8.37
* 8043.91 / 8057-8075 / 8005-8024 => 8.9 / 8.755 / 8.62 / 8.51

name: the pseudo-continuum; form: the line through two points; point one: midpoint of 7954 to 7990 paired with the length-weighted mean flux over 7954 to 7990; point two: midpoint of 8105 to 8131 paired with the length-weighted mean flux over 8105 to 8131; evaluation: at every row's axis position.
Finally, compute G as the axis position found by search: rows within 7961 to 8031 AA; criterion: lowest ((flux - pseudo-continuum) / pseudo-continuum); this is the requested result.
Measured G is 7995.90 AA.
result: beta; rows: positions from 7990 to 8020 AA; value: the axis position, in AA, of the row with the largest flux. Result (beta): 8006.95 AA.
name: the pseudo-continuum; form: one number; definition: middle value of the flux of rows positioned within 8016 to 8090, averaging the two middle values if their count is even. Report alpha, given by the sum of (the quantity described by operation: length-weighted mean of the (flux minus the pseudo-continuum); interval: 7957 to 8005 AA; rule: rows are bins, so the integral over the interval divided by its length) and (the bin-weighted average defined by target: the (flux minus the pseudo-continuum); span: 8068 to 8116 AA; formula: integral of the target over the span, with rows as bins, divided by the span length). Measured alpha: -0.23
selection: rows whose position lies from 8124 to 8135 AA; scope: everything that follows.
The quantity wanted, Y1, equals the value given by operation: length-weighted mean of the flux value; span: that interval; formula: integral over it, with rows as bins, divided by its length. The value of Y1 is 8.85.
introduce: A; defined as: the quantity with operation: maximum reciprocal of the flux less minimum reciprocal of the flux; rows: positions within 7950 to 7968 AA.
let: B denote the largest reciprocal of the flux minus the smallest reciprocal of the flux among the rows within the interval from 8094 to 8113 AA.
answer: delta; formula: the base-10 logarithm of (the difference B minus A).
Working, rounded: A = 0.0053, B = 0.006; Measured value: -3.3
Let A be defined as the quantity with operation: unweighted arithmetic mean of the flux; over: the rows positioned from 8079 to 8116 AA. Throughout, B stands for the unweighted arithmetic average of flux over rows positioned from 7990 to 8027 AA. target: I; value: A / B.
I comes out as 0.99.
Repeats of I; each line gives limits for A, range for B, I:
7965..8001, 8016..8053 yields 0.98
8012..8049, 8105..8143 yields 0.98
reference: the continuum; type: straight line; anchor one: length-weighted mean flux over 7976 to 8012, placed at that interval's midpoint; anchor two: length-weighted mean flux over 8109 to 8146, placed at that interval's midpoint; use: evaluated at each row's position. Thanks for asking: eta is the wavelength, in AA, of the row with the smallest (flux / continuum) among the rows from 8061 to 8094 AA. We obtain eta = 8081.04 AA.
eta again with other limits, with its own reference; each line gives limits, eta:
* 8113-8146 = 8114.60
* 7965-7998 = 7995.90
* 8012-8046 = 8025.41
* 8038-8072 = 8062.46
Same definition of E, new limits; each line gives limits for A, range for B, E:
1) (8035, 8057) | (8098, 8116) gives 10.4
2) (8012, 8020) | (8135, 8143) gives 10.7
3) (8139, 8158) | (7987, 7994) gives 10.3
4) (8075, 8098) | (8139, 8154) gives 10.9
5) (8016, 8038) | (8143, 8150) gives 10.9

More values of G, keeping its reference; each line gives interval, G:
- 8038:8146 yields 8110.87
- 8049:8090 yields 8081.04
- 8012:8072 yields 8025.41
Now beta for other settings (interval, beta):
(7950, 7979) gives 7959.16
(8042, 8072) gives 8066.17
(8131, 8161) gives 8152.06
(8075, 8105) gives 8077.32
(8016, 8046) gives 8043.91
